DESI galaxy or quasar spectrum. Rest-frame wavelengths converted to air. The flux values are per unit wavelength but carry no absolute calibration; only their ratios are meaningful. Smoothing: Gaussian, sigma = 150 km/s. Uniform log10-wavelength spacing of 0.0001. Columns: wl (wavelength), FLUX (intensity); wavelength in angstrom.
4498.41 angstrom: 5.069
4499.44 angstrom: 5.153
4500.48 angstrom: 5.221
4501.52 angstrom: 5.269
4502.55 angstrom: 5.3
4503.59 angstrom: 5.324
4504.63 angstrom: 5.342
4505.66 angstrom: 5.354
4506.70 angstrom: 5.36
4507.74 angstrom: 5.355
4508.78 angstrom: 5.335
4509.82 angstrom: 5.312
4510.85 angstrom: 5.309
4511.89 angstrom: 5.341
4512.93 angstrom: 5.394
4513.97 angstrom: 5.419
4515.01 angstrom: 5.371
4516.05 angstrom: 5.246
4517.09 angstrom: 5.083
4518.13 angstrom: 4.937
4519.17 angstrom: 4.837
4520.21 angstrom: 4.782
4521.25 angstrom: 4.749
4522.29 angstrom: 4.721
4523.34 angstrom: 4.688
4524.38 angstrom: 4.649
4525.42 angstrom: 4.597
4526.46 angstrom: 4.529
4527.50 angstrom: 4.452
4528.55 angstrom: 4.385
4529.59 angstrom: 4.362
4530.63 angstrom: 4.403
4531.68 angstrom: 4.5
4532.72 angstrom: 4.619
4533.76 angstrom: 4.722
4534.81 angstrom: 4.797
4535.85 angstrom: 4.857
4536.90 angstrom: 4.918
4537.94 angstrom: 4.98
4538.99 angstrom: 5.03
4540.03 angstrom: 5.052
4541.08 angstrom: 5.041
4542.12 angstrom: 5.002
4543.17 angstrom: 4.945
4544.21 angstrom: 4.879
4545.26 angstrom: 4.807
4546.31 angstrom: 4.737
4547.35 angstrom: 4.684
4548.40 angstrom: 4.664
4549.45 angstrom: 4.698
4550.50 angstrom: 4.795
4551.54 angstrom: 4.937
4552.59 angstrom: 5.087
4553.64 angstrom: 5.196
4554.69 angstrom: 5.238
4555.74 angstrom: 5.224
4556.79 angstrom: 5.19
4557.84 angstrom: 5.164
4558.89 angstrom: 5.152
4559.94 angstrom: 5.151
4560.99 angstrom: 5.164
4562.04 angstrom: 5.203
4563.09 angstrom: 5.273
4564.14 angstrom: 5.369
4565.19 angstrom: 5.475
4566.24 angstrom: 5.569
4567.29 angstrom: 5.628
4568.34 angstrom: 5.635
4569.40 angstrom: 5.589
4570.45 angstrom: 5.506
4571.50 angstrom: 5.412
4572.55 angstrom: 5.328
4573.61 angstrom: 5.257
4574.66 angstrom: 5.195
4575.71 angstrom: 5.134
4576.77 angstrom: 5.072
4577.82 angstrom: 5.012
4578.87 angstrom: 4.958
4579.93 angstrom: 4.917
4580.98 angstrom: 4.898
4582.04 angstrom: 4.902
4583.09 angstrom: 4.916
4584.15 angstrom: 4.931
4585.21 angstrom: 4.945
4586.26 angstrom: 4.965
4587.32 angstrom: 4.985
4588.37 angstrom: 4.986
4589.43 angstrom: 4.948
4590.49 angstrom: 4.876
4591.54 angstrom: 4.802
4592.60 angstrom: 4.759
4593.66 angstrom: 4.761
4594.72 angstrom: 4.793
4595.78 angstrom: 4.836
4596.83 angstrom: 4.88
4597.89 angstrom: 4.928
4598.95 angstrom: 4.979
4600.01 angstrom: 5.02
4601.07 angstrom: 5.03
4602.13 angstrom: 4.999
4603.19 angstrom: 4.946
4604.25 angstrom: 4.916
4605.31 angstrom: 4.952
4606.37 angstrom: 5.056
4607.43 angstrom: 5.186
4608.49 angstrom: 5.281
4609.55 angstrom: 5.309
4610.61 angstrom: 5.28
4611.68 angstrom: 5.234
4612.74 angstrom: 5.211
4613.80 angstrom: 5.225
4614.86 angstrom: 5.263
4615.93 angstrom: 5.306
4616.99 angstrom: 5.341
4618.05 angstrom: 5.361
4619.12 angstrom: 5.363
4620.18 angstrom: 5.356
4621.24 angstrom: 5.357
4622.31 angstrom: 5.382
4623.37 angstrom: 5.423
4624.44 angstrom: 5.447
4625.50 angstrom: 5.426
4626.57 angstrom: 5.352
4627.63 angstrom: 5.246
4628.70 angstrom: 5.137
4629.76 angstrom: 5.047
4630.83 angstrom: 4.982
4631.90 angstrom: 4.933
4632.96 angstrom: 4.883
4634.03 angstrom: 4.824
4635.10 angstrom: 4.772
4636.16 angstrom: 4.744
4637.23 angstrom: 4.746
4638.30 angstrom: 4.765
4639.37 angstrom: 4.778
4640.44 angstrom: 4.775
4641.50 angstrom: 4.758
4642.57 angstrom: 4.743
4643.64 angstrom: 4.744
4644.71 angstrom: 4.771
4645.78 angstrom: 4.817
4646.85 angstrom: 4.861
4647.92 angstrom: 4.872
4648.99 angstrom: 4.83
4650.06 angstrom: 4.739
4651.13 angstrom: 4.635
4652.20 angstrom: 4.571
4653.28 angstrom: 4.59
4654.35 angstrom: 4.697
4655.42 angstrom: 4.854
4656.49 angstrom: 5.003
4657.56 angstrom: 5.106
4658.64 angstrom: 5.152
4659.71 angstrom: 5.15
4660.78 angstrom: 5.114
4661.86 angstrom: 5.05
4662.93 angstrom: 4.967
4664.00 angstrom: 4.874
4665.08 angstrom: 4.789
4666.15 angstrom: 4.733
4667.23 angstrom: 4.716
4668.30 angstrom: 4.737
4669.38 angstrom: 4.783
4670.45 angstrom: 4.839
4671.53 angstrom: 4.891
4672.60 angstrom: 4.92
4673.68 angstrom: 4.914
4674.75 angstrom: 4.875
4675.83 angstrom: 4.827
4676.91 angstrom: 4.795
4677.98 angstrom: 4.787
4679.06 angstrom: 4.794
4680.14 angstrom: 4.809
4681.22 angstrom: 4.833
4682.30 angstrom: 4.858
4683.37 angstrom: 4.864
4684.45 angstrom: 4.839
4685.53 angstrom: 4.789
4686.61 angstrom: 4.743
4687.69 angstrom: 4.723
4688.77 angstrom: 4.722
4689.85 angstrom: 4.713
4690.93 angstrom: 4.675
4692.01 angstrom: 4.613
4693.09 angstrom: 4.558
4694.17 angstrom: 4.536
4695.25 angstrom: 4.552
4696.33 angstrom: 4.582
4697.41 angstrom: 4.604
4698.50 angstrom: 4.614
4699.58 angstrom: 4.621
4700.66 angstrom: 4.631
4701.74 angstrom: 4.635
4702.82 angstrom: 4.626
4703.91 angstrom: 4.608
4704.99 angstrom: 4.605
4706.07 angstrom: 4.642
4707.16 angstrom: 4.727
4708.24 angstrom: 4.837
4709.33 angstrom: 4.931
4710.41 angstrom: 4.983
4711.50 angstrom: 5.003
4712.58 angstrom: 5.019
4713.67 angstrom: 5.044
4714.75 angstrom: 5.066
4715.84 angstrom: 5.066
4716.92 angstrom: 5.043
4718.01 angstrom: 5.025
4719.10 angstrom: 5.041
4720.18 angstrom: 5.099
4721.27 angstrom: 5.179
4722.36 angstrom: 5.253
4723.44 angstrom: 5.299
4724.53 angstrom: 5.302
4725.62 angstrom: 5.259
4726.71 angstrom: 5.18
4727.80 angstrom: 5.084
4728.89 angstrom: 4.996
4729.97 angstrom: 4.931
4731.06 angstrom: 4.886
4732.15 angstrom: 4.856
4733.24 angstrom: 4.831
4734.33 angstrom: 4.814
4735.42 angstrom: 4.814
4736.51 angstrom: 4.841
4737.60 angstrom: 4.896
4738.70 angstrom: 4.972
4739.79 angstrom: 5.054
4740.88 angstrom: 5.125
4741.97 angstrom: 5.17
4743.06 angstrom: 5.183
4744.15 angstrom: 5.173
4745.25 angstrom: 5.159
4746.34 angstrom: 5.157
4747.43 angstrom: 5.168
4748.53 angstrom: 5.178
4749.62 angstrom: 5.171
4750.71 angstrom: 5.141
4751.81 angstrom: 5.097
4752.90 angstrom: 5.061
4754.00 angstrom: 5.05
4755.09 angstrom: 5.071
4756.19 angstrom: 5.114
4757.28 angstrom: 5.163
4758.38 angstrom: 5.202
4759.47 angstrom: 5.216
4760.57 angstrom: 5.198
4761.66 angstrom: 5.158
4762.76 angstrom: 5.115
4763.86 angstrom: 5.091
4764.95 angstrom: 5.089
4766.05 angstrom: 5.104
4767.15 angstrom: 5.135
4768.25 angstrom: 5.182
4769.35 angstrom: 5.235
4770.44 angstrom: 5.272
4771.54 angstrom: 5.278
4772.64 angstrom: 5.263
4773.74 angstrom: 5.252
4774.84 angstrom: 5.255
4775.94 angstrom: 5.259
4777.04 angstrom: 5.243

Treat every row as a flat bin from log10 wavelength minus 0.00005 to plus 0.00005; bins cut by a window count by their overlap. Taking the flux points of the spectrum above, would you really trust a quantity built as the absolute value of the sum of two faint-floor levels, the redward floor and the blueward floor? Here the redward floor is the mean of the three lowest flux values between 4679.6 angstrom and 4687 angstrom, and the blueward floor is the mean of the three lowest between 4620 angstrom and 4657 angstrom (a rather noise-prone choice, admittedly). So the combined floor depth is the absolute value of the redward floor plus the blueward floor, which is 9.38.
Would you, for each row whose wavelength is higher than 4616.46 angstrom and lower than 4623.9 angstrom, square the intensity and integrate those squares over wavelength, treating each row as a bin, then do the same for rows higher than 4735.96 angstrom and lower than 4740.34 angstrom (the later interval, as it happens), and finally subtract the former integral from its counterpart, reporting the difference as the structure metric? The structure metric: -108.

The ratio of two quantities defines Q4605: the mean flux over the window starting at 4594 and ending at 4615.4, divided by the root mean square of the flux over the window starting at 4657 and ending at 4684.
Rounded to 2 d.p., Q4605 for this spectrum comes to 1.04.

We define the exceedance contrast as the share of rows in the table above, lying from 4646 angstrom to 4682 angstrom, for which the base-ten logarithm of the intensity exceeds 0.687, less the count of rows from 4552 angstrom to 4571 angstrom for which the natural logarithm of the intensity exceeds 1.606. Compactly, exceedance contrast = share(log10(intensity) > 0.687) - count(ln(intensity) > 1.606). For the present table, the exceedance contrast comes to -18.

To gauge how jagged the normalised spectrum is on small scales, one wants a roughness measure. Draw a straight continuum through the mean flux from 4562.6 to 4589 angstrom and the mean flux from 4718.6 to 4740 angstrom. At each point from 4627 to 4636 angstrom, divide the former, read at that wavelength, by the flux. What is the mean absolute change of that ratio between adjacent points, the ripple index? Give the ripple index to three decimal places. 0.014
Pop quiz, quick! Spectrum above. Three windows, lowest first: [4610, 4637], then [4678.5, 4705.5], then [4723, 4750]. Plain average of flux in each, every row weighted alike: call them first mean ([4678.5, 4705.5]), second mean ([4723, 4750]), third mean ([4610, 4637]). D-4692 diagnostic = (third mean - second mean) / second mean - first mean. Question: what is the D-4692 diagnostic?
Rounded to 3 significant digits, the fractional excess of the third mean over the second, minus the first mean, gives -4.66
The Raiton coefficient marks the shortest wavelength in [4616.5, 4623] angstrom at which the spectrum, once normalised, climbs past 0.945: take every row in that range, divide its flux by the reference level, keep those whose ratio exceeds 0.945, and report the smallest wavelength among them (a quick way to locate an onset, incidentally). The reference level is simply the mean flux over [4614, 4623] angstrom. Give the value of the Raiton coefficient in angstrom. 4616.99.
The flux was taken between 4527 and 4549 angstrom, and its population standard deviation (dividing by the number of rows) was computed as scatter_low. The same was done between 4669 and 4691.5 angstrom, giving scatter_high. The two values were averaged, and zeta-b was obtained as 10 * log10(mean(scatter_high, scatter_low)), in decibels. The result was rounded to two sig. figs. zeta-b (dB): -8.4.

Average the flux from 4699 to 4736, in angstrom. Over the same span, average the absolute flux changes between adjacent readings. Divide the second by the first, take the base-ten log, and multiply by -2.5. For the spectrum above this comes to 5.2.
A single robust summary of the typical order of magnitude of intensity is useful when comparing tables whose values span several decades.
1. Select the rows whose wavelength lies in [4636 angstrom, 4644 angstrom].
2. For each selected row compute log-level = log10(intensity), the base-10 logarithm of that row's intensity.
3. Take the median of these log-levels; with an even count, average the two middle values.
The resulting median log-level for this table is 0.677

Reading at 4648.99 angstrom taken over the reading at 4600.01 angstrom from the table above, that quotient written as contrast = 0.962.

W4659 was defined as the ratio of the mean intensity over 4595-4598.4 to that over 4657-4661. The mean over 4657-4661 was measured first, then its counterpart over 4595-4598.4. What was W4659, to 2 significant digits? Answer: 0.95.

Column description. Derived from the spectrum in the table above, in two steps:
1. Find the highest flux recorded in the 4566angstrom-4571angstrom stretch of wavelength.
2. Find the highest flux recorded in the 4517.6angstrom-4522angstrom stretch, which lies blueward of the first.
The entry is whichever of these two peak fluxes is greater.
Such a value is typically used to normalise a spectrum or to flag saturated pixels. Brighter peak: 5.6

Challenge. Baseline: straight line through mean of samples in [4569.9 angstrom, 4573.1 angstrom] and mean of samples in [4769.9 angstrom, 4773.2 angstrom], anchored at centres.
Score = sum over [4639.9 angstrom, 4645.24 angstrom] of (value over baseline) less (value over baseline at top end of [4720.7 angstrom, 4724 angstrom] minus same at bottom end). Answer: 4.4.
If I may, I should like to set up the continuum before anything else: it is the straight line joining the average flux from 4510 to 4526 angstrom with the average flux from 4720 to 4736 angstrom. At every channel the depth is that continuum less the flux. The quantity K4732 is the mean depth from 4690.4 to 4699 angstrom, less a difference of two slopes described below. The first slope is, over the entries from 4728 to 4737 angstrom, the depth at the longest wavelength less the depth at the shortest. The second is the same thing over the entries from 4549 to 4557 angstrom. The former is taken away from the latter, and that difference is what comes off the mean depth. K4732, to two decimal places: 1.10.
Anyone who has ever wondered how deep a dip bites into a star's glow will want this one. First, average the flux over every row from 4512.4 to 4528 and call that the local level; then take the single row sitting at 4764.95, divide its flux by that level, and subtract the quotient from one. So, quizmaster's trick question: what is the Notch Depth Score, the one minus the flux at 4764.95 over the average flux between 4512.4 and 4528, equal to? -0.039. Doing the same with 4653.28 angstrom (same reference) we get 0.063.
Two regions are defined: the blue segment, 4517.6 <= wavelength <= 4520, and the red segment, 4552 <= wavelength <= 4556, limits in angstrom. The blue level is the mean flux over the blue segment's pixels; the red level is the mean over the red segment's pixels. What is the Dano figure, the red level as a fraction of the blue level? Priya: 1.06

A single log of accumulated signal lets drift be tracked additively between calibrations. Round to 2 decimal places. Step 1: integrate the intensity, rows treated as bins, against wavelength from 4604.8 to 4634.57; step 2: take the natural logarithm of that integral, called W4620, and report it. 5.05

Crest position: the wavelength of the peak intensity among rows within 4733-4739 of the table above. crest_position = 4738.70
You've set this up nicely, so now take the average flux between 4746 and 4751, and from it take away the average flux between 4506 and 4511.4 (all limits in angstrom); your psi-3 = -0.17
